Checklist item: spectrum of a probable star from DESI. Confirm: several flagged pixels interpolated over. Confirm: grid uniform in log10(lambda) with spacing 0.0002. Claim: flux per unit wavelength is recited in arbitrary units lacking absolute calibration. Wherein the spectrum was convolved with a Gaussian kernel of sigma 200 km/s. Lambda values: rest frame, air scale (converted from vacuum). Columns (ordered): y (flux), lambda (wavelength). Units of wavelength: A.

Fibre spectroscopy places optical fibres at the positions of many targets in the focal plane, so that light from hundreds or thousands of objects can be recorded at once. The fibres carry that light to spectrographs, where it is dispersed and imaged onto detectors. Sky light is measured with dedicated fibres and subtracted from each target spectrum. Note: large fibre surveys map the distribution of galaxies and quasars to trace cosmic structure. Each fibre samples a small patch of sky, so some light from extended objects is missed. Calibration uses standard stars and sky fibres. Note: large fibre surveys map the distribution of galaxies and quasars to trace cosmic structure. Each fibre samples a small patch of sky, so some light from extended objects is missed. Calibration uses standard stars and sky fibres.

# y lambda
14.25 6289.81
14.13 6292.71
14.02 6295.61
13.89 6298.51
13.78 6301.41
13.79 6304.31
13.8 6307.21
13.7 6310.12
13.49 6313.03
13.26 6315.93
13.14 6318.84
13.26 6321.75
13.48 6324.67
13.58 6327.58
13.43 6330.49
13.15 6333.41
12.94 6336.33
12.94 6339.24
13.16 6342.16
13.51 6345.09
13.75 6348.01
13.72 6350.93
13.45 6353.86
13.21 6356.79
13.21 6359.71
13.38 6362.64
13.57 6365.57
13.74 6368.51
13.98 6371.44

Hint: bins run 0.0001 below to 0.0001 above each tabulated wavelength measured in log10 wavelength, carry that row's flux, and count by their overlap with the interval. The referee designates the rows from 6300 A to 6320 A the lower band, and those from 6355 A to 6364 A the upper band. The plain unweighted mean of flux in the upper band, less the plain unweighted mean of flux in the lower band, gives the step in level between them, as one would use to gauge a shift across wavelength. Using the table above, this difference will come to -0.30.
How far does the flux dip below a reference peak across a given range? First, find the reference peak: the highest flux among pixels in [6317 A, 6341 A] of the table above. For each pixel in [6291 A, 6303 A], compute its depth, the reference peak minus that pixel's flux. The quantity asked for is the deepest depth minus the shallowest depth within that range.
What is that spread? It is 0.35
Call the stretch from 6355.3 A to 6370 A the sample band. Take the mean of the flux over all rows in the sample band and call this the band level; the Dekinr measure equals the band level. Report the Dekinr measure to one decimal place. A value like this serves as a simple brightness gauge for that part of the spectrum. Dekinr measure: 13.4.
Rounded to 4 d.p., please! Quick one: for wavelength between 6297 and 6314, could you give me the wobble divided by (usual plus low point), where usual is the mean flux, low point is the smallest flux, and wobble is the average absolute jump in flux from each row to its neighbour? 0.0032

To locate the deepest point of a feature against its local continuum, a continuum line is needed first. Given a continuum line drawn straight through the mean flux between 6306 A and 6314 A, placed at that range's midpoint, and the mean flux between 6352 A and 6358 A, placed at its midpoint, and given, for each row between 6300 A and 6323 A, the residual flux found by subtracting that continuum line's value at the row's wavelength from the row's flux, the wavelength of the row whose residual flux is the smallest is 6318.84 A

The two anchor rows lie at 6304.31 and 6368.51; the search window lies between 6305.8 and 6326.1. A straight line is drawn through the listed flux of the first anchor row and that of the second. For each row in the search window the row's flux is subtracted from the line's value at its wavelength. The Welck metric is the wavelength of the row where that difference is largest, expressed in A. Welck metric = 6318.84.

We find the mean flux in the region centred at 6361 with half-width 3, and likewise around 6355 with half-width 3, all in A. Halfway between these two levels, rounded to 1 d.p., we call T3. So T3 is 13.3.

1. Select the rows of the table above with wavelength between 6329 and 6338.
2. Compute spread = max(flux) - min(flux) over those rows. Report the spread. 0.49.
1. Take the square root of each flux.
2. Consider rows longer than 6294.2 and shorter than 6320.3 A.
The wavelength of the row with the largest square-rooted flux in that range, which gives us 6295.61 A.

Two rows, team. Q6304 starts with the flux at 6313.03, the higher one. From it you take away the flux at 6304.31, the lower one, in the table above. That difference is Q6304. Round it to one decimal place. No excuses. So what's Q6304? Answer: -0.3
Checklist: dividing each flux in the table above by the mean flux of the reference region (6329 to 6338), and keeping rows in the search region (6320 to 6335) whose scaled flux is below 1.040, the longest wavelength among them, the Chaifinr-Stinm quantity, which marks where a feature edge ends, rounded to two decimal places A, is 6333.41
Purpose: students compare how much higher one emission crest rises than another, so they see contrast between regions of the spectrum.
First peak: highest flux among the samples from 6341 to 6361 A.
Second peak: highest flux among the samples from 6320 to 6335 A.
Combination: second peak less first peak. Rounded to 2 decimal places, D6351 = -0.17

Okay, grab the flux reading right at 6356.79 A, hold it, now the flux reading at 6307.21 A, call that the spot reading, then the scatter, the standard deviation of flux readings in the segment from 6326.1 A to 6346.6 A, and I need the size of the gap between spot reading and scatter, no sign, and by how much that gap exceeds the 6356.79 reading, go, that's 0.3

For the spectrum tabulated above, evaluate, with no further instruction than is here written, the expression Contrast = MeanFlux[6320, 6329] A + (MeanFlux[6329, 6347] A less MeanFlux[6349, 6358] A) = 13.2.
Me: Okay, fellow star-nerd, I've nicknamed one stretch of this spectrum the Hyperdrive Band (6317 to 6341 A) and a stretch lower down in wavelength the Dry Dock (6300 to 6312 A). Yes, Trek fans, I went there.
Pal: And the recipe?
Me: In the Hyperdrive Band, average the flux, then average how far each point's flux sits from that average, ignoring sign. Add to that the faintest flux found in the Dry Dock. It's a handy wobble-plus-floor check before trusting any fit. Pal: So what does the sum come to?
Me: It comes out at 13.90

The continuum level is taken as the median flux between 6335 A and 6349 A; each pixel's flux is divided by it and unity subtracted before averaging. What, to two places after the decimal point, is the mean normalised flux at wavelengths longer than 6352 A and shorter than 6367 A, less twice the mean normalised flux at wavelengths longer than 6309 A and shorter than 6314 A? -0.05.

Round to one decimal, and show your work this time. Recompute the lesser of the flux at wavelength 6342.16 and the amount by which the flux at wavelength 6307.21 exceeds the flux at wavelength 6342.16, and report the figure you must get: 0.6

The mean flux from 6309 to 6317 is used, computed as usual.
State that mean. 13.5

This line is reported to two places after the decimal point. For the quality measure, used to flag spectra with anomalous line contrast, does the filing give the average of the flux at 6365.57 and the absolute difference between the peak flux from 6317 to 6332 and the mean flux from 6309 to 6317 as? 6.83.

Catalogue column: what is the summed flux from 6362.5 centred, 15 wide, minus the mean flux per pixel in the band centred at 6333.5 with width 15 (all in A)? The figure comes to 53.9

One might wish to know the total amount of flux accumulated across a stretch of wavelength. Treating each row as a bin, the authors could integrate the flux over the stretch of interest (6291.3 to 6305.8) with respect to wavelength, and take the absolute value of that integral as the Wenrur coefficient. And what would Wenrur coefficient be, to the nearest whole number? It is 202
